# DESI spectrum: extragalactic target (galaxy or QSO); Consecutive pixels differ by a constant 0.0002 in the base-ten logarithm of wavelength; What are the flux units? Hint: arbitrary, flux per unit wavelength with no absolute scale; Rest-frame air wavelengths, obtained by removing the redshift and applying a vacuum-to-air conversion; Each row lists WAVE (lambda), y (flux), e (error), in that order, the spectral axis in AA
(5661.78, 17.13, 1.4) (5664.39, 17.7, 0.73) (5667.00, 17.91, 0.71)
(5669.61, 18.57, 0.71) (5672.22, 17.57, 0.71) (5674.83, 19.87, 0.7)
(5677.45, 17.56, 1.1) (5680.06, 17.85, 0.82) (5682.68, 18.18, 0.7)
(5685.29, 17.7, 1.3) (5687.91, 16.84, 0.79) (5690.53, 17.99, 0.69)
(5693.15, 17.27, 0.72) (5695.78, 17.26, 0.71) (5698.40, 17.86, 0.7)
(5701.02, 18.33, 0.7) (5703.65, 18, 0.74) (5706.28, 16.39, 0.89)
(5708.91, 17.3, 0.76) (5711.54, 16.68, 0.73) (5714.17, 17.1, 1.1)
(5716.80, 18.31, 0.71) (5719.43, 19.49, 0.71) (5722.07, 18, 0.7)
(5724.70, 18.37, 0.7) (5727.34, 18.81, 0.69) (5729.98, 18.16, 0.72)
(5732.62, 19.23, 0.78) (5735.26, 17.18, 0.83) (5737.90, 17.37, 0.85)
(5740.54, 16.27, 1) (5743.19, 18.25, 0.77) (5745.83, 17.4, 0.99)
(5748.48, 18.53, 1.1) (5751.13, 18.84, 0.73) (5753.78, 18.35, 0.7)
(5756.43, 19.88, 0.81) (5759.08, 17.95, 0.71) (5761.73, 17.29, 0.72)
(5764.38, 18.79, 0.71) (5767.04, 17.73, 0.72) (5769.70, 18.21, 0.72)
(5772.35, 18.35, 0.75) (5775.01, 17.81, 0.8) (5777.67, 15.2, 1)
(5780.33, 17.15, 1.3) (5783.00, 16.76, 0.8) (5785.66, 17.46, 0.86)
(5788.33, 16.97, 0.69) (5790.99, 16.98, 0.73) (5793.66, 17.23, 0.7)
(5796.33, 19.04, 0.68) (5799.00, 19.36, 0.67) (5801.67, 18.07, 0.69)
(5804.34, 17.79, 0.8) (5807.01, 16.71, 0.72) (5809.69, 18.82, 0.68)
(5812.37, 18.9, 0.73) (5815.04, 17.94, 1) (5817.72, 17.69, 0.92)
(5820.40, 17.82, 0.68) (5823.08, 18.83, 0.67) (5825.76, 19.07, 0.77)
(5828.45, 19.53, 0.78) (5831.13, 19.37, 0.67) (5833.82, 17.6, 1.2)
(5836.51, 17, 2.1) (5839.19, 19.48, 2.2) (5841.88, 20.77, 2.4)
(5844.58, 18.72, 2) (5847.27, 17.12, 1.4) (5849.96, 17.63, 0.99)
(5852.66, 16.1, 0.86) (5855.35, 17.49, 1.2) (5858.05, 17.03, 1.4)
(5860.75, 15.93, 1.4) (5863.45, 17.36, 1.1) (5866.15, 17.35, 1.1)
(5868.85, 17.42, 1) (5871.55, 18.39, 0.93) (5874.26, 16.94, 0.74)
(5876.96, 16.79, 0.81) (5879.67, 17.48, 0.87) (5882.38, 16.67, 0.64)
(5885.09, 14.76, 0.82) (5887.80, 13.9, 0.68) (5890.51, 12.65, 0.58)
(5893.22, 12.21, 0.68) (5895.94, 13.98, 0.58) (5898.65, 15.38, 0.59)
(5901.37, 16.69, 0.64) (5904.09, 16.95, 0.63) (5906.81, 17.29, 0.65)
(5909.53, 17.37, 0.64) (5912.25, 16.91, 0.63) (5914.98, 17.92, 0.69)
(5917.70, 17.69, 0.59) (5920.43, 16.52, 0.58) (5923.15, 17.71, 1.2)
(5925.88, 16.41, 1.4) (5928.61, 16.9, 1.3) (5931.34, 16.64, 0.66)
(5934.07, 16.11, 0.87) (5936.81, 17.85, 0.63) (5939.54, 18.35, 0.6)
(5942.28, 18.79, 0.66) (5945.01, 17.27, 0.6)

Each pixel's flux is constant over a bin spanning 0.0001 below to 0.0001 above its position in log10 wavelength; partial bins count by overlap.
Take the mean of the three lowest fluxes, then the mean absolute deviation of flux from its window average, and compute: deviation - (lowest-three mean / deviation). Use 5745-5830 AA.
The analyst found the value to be -20.2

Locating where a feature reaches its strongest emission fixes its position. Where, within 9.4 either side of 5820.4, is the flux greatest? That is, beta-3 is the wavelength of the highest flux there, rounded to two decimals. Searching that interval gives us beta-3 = 5828.45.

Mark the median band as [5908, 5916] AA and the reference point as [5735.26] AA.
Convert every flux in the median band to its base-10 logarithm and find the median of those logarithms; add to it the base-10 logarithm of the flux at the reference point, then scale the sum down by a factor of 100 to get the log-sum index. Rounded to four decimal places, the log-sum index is 0.0247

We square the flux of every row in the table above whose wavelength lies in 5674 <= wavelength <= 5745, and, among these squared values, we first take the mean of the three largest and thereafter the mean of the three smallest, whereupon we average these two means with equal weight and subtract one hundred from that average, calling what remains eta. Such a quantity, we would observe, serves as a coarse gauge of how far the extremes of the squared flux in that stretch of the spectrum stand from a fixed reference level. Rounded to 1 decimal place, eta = 226.0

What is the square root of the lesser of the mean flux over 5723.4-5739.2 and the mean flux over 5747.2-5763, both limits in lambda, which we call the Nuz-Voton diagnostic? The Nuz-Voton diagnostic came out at 4.26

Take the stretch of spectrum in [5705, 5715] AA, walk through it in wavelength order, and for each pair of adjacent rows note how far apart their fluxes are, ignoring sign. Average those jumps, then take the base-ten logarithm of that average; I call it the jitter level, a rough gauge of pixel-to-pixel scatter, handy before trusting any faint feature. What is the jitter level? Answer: -0.19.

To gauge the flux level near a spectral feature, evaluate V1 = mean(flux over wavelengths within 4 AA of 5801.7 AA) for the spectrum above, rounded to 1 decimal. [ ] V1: 18.4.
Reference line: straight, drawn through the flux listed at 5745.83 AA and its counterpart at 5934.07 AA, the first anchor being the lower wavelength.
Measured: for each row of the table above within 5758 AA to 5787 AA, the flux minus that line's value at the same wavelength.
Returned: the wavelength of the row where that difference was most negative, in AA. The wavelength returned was 5777.67 AA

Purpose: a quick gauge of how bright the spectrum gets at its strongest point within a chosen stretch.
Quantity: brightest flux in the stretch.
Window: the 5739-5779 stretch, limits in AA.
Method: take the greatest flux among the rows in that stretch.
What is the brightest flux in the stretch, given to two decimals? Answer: 19.88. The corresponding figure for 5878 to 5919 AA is 17.92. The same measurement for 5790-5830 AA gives 19.53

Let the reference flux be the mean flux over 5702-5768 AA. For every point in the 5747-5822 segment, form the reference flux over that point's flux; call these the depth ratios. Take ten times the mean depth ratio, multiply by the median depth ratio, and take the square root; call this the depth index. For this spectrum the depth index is 3.18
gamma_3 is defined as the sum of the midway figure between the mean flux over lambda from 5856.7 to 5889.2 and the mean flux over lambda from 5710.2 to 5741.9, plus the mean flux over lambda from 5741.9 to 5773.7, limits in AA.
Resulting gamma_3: 35.6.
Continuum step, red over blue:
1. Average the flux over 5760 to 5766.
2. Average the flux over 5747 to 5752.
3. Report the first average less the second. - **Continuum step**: -0.6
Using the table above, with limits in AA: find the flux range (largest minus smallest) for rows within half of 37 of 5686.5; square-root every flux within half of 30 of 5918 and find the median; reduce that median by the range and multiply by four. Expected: 4.3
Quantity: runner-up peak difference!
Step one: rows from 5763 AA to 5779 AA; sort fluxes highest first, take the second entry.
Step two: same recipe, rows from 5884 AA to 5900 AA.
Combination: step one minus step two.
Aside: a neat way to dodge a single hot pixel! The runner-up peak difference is 3.6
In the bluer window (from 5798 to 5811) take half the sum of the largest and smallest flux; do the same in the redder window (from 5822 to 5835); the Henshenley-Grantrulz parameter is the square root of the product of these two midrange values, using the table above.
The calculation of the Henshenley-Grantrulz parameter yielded 18.3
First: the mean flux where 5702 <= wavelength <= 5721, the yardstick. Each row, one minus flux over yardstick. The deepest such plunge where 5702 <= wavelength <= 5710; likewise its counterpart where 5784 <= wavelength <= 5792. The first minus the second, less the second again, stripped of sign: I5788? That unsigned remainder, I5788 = 0.00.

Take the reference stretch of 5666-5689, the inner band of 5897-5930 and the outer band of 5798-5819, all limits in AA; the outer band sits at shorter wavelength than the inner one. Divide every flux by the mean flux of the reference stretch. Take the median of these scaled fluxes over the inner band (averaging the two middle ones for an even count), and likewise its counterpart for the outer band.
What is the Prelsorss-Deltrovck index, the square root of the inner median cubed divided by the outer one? 0.91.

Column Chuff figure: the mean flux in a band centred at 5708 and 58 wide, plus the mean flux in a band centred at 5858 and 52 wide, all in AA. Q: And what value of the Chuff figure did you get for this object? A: 35.4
